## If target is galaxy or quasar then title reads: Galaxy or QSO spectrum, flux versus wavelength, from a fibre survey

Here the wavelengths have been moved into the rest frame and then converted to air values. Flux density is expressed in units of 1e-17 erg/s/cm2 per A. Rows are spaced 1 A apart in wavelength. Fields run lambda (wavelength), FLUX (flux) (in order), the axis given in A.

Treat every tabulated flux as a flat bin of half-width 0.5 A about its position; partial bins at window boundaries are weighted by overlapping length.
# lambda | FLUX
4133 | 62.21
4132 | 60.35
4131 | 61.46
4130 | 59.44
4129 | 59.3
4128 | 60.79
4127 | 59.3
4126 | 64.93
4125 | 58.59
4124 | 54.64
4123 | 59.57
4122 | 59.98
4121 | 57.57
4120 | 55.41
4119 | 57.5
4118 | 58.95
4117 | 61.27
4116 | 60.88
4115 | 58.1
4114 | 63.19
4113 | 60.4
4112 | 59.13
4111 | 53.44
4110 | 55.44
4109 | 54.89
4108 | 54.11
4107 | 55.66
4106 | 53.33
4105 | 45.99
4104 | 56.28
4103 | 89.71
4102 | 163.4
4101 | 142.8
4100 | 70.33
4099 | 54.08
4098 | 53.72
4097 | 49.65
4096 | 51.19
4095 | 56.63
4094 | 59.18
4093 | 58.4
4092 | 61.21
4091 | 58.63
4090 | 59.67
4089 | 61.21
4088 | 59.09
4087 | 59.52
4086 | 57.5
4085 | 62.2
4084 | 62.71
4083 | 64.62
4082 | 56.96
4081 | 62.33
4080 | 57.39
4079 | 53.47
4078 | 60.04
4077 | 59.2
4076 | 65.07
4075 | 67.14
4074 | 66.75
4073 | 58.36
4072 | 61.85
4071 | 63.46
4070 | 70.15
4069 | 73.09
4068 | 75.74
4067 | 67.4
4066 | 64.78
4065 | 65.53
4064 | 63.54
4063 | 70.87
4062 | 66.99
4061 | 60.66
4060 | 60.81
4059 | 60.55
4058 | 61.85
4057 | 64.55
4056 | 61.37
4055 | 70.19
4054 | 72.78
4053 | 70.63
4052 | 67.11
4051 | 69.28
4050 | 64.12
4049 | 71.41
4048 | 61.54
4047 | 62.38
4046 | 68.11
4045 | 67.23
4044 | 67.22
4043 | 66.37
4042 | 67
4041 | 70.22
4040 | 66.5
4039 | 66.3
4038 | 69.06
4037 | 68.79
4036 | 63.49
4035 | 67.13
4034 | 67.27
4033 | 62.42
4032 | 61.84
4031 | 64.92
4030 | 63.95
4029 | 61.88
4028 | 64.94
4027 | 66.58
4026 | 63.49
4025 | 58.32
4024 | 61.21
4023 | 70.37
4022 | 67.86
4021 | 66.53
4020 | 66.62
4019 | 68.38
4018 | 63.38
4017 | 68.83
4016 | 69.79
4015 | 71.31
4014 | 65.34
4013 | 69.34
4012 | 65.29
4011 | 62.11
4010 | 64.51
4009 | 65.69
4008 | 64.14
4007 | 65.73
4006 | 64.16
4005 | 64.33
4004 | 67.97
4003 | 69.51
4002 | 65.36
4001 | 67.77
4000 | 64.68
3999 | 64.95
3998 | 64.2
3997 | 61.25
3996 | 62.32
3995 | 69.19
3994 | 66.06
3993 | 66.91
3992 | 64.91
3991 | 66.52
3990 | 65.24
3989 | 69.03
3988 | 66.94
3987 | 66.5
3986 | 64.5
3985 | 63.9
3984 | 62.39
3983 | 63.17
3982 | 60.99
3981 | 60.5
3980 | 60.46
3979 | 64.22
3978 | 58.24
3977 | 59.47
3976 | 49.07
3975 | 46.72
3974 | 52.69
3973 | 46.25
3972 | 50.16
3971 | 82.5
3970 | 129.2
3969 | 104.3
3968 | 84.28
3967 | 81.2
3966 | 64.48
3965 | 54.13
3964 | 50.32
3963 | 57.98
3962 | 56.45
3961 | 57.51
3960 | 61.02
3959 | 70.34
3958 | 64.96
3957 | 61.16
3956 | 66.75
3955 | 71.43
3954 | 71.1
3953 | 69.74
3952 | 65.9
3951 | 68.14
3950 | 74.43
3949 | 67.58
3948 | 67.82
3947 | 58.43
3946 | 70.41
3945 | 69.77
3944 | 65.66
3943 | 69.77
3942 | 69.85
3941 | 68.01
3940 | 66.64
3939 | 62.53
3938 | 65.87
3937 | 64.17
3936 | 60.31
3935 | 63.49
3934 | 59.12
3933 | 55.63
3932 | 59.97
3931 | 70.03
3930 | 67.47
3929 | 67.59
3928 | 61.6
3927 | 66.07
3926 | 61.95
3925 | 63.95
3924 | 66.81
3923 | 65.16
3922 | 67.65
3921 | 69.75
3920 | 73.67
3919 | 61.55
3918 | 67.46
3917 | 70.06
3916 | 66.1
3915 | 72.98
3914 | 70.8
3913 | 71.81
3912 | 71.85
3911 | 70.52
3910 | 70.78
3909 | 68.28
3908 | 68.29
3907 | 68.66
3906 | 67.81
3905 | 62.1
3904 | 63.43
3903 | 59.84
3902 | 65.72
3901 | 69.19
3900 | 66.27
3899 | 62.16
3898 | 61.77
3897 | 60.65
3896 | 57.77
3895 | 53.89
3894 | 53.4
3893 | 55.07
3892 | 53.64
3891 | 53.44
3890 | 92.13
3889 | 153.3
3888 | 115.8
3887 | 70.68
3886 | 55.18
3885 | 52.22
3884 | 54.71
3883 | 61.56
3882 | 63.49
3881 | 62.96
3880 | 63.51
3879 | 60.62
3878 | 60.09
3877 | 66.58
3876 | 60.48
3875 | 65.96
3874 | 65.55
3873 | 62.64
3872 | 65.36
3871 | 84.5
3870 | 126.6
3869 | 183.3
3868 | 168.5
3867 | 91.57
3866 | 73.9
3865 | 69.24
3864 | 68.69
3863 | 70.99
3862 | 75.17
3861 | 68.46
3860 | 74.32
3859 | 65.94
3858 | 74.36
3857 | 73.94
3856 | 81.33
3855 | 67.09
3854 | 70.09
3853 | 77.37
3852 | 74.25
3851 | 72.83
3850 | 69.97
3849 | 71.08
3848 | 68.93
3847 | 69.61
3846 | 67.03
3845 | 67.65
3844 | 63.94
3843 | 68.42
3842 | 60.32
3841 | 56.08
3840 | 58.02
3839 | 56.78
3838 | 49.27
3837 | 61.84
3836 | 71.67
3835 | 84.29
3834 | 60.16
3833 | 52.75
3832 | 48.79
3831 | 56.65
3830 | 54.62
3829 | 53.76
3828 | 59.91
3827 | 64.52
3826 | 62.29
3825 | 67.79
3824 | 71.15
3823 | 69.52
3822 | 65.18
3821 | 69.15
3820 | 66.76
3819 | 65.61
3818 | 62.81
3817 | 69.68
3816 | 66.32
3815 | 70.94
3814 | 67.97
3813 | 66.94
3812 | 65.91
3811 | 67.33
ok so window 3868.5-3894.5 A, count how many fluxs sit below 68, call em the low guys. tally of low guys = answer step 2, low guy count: 19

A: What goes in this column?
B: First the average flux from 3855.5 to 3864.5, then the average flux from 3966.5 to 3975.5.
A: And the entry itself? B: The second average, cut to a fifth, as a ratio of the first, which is 0.207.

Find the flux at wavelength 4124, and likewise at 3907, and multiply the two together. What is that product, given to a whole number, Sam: 3752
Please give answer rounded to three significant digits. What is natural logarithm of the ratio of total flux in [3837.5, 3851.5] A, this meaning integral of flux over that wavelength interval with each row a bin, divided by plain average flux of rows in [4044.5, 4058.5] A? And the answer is 2.60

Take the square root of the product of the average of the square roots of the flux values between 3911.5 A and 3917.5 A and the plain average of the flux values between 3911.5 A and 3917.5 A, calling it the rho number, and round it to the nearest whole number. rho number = 24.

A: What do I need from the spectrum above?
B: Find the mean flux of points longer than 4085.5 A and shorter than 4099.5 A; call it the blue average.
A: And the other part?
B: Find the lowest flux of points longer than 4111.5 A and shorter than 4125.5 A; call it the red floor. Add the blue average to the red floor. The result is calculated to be 112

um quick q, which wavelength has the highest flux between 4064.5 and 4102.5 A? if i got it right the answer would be 4102 A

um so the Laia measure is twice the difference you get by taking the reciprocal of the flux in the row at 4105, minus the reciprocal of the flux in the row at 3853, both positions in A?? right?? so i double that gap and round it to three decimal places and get 0.018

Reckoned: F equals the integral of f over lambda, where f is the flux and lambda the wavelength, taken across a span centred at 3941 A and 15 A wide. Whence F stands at 982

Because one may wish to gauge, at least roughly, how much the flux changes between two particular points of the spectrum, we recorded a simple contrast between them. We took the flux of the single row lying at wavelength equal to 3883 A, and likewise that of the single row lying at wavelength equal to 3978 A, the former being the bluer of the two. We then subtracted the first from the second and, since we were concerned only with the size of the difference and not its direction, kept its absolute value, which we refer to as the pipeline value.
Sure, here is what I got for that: 3.3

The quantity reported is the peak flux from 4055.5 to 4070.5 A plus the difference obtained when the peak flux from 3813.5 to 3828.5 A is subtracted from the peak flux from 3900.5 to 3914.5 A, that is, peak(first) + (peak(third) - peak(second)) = 76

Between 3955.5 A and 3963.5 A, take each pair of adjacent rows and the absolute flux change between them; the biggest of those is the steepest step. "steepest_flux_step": 9.3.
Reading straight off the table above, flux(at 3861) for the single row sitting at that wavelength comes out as 68.46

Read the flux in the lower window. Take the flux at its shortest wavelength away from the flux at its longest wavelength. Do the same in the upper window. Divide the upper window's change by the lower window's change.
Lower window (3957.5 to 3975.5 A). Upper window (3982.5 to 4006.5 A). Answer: -0.1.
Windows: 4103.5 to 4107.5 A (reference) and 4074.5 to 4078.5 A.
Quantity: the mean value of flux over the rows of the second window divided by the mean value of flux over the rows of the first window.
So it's 1.19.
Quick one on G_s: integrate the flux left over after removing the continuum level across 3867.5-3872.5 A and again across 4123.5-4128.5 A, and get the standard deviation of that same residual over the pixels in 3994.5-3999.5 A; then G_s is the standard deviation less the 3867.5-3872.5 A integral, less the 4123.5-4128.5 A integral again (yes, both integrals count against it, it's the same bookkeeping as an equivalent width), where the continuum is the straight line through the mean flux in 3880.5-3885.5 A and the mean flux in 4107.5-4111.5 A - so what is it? -357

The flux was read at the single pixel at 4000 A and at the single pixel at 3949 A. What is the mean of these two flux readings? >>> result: 66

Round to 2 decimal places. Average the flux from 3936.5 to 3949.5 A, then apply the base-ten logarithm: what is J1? 1.82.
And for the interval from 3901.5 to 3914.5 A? 1.83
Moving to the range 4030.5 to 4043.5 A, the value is 1.82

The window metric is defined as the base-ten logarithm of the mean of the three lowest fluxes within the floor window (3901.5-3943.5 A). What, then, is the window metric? 1.76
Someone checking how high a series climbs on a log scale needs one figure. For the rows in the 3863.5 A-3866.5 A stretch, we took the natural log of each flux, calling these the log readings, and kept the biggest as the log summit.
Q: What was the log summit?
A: 4.30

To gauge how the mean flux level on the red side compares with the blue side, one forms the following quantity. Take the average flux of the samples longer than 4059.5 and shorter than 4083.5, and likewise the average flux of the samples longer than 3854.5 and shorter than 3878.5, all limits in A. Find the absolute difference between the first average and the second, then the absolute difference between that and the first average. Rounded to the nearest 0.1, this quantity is 46.2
